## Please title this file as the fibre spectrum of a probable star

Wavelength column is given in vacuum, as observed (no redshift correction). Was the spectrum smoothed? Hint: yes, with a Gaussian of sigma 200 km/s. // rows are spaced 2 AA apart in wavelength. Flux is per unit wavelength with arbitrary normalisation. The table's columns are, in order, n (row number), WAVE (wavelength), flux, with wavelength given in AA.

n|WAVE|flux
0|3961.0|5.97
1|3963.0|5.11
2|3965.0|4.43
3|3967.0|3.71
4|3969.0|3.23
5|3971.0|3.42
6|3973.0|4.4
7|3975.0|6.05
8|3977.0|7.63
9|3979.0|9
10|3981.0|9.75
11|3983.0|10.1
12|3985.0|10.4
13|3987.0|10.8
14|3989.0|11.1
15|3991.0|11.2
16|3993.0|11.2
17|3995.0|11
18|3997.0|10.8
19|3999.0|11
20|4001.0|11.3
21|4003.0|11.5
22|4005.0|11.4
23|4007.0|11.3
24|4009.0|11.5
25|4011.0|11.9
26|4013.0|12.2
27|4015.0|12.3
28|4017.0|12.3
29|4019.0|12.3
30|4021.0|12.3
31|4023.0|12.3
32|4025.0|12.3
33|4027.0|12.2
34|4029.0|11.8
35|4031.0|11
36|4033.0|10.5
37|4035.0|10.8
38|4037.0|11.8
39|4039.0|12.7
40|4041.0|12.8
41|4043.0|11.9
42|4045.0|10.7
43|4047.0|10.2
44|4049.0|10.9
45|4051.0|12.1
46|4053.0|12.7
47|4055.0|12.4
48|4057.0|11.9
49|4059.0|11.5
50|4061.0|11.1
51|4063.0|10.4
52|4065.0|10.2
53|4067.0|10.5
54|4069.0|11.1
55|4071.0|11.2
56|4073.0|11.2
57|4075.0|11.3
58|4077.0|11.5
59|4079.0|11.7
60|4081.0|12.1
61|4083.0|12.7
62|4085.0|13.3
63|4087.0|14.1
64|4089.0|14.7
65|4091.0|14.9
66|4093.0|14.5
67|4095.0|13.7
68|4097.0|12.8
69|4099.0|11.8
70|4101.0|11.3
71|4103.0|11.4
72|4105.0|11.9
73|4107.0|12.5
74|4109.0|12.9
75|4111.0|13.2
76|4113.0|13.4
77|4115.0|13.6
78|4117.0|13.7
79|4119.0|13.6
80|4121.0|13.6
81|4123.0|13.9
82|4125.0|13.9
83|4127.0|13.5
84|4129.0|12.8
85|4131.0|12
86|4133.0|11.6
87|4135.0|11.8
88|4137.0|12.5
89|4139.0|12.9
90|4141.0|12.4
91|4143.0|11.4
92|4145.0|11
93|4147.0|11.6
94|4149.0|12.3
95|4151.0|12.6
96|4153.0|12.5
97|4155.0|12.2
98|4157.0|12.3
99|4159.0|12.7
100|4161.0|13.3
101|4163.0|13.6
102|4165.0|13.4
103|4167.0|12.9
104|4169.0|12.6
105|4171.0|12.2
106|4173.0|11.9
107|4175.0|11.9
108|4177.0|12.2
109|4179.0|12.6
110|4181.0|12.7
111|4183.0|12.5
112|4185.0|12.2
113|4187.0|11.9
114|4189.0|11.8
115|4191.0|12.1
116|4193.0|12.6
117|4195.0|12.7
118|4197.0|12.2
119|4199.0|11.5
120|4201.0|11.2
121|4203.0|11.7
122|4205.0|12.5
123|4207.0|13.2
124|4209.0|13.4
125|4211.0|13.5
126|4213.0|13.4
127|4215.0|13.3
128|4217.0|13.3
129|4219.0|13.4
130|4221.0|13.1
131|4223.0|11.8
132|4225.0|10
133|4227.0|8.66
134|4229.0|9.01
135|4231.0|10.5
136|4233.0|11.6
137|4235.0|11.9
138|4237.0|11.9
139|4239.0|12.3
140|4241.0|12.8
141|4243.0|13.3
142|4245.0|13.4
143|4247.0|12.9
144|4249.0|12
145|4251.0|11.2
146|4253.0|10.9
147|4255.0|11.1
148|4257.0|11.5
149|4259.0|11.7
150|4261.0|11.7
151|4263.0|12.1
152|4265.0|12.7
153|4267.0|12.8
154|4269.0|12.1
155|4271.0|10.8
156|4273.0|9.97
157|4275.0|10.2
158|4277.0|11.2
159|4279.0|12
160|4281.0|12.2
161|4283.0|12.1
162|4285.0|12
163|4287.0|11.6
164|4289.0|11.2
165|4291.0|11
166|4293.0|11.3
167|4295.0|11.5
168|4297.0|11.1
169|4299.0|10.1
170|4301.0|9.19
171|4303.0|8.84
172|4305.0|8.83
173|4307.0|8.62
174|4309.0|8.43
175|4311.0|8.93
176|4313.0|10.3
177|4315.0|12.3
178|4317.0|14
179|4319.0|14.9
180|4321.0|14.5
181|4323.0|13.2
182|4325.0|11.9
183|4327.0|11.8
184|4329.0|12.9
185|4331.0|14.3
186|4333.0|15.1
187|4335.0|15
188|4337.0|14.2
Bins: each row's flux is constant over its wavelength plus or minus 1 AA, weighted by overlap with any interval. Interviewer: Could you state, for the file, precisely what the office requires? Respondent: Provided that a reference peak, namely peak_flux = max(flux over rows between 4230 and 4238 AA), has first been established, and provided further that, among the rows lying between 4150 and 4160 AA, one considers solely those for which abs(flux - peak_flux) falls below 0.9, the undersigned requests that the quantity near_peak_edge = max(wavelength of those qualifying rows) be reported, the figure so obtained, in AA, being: 4159.0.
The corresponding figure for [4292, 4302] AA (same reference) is 4297.0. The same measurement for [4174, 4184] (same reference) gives 4183.0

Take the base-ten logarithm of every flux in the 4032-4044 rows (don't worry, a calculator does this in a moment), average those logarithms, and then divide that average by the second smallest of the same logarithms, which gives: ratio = 1.03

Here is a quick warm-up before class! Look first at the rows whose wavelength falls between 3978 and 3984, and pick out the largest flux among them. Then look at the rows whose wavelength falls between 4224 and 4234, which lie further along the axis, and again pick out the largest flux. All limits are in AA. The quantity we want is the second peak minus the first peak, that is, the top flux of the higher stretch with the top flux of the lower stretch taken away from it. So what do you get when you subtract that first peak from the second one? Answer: 1.5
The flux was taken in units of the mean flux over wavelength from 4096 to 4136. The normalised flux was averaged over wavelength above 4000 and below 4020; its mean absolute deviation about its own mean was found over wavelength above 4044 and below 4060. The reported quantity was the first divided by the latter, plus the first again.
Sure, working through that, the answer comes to 17.2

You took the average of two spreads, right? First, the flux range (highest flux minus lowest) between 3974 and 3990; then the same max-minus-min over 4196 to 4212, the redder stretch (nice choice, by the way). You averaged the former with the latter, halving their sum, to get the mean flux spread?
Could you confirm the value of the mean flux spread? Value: 3.7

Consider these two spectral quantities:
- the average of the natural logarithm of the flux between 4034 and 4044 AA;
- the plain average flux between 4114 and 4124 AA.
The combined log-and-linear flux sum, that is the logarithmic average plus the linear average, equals 16.2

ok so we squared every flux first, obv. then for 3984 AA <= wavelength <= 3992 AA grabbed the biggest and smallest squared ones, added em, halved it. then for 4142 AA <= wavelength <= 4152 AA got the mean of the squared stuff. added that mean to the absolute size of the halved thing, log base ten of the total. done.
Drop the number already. 2.41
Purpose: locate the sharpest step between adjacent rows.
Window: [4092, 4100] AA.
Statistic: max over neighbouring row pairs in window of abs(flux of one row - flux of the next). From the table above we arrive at 1.0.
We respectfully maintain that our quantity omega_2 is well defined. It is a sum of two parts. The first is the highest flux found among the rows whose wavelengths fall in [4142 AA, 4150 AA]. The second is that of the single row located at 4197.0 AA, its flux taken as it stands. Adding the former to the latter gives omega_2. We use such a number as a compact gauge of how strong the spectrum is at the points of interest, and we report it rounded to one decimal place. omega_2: 24.5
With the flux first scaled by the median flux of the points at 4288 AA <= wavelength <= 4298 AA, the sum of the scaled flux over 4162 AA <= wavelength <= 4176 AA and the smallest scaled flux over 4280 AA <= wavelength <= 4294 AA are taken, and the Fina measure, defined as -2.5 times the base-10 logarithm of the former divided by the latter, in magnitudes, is -2.26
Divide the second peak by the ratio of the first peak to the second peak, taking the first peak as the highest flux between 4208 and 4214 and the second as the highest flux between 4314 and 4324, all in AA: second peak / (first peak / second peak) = 16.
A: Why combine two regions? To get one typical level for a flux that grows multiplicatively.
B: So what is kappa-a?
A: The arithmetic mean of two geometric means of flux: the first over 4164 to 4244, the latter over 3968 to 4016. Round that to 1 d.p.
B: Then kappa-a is 10.7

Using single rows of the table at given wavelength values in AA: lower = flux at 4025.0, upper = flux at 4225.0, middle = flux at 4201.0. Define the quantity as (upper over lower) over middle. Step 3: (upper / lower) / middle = 0.073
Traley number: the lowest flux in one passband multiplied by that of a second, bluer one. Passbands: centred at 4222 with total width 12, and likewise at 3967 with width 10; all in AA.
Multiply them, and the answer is 28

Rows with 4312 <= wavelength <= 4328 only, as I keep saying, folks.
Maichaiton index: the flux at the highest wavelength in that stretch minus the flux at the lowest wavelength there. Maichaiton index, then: 1.5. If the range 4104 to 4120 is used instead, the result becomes 1.7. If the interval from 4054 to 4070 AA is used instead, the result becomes -1.3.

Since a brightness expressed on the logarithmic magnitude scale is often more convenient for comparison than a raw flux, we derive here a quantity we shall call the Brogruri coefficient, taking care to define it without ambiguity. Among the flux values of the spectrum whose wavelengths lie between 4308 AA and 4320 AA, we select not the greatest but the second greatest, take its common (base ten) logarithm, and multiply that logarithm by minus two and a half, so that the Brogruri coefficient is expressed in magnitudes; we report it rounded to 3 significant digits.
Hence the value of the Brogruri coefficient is -2.87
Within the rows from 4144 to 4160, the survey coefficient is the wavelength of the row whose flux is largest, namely 4159.0 AA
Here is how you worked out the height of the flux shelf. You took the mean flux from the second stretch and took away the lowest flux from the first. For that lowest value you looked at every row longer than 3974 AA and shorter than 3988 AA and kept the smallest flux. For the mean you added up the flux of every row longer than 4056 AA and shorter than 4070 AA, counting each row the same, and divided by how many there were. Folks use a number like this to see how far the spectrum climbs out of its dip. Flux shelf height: 4.9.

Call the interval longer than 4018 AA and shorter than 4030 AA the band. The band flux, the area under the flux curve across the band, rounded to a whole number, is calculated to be 146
